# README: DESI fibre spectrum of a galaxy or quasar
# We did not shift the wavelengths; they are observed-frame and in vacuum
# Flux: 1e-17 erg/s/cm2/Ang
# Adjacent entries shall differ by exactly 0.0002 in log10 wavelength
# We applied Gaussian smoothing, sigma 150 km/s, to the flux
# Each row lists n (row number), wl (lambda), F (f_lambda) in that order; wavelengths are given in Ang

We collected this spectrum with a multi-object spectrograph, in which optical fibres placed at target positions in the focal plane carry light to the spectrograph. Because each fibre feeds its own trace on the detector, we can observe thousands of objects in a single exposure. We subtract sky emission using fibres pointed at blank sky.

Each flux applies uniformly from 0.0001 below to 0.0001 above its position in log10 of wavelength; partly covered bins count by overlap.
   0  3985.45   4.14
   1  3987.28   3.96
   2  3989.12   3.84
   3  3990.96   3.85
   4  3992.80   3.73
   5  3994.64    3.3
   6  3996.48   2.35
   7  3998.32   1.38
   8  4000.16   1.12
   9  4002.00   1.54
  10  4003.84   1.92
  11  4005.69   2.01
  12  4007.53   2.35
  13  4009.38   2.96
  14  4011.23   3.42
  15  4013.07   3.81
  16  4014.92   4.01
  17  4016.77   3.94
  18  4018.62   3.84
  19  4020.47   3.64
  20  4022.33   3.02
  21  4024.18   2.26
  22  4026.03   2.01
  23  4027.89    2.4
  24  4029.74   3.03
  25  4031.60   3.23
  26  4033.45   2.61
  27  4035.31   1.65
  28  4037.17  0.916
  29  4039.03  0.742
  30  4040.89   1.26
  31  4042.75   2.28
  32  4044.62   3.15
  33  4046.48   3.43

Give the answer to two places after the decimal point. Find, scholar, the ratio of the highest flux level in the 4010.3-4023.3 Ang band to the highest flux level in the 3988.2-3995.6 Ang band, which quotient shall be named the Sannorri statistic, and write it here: 1.04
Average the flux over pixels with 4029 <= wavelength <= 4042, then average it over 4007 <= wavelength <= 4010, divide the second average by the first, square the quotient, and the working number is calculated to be 1.9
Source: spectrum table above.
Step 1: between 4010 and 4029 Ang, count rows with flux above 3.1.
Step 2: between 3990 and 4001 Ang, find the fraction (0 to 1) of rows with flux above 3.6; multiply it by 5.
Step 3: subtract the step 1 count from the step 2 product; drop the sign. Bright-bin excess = 4.33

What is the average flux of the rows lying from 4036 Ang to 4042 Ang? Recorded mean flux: 1.0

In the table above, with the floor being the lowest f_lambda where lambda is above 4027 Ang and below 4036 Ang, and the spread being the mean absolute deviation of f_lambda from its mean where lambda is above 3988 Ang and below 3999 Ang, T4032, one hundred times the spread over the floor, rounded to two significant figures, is 49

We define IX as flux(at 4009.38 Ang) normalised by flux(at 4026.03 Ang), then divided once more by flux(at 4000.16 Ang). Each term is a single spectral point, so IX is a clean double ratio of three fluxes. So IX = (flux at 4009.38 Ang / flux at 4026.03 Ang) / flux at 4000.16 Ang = 1.3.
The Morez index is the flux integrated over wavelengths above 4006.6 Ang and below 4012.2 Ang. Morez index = 16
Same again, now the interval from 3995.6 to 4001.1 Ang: 9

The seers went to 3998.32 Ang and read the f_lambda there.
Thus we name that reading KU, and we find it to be 1.38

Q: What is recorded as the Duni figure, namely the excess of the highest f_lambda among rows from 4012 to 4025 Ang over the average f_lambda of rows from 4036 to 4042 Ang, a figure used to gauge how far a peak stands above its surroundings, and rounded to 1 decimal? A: 3.0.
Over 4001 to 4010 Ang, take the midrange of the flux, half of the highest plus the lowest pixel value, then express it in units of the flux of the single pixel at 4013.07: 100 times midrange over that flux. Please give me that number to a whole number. 59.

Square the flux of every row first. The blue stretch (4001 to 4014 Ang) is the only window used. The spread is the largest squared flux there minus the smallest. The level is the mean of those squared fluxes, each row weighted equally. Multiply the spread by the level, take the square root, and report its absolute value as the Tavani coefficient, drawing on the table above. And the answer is 9.4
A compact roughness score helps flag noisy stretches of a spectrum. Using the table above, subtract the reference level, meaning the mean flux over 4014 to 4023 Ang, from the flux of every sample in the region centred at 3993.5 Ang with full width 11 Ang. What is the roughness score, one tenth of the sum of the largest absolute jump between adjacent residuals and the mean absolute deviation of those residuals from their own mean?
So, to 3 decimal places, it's 0.178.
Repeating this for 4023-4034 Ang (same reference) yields 0.100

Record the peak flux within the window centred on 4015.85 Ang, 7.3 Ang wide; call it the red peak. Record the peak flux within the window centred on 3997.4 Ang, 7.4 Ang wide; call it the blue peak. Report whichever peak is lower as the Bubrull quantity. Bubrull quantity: 3.30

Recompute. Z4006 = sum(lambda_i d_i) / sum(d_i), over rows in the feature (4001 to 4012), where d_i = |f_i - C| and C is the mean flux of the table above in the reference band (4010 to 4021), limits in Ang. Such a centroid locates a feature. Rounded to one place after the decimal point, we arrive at 4005.2 Ang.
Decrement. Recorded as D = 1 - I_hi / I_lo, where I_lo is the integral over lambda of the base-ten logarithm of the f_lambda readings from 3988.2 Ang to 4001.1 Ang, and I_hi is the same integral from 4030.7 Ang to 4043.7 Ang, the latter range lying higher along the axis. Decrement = 0.49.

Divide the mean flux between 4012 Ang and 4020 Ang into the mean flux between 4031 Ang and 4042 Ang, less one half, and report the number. -0.06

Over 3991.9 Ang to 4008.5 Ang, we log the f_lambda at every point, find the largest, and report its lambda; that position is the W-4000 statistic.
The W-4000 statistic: 3992.80 Ang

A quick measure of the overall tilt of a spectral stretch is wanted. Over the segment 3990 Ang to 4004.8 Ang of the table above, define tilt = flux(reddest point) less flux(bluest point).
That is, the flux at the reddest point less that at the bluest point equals -1.9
